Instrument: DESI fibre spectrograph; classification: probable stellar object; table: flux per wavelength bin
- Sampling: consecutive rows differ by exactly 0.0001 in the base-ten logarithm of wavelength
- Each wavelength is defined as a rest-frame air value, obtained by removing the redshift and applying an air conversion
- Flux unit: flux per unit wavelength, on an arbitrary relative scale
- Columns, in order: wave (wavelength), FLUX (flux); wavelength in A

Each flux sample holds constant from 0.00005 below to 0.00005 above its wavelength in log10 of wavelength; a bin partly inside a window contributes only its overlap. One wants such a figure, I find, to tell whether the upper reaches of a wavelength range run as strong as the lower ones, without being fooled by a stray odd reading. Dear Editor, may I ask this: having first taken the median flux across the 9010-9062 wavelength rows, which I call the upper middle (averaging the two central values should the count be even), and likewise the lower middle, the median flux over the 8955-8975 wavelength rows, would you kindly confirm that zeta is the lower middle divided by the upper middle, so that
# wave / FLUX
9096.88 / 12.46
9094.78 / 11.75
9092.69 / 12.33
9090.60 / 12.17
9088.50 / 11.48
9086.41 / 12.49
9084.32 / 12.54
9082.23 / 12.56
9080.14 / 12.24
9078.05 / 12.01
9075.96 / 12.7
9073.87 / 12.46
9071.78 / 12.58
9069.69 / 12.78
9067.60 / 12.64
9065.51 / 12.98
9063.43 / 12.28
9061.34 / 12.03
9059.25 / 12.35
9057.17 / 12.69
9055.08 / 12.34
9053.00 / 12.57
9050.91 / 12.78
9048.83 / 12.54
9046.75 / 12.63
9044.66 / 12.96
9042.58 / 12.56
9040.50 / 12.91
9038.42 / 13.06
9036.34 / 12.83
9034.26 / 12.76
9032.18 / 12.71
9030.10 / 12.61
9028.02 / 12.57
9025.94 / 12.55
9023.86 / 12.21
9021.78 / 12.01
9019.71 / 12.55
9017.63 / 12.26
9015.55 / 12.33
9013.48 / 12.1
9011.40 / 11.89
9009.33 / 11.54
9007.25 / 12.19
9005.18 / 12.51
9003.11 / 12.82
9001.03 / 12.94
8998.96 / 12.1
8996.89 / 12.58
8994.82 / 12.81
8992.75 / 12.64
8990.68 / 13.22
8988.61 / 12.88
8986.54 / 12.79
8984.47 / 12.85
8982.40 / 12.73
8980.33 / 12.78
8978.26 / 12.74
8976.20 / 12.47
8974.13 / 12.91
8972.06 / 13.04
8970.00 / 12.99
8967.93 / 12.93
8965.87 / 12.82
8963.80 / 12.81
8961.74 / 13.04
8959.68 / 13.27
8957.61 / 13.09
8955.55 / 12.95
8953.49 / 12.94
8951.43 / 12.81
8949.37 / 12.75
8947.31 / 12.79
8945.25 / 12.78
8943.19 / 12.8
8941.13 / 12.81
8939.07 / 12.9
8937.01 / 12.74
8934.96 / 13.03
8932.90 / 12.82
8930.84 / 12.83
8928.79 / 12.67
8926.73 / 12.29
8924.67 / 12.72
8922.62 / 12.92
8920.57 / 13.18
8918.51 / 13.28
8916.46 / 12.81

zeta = 1.03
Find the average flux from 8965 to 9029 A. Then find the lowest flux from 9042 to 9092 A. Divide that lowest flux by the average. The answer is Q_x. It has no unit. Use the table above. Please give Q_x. 0.913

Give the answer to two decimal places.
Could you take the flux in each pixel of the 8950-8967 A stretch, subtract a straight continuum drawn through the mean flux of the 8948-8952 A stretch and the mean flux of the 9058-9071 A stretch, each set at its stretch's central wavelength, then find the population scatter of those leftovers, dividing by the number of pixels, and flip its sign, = -0.15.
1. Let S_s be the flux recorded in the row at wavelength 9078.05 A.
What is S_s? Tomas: 12.01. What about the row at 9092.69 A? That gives 12.33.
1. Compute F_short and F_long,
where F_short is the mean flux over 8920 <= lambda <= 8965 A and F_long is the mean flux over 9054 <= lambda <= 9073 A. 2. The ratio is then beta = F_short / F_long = 1.03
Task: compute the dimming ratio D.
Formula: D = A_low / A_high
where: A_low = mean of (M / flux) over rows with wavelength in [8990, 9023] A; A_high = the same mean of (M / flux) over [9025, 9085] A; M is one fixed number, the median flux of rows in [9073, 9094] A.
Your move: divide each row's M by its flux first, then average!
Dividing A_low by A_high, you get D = 1.02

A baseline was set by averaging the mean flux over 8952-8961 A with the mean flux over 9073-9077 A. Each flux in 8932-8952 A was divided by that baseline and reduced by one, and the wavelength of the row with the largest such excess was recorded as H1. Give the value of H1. 8934.96 A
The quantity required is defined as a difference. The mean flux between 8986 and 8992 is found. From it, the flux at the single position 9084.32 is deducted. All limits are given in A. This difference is 0.42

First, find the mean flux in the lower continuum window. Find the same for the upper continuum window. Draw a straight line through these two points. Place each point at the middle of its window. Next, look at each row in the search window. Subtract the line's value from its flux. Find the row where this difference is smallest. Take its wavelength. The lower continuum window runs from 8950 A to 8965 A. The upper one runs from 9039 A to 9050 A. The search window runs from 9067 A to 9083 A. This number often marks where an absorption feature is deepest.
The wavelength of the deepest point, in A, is 9078.05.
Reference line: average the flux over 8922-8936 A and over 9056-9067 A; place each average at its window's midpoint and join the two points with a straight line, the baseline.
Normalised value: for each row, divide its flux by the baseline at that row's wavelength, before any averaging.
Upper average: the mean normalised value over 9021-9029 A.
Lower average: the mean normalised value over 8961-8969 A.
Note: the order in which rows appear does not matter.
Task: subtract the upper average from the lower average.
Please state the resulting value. 0.03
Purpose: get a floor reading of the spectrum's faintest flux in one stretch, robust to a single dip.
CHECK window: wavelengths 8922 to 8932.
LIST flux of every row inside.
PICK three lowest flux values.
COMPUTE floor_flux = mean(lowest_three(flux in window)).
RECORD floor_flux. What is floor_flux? 12.6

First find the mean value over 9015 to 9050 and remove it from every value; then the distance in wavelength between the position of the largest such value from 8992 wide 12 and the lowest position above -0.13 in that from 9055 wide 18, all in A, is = 56.1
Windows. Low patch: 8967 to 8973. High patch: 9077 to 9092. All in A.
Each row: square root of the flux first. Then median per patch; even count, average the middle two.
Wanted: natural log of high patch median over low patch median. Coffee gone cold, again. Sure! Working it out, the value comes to -0.0297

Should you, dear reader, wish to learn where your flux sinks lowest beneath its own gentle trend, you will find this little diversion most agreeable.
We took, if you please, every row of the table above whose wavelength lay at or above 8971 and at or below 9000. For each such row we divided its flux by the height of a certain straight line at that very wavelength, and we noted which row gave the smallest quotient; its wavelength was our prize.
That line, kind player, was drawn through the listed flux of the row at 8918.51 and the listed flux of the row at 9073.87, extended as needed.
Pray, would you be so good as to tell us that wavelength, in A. 8998.96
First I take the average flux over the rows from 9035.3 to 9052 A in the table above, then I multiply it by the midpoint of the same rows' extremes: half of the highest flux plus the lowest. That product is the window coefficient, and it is 164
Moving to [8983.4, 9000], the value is 161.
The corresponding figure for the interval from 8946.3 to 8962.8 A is 169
